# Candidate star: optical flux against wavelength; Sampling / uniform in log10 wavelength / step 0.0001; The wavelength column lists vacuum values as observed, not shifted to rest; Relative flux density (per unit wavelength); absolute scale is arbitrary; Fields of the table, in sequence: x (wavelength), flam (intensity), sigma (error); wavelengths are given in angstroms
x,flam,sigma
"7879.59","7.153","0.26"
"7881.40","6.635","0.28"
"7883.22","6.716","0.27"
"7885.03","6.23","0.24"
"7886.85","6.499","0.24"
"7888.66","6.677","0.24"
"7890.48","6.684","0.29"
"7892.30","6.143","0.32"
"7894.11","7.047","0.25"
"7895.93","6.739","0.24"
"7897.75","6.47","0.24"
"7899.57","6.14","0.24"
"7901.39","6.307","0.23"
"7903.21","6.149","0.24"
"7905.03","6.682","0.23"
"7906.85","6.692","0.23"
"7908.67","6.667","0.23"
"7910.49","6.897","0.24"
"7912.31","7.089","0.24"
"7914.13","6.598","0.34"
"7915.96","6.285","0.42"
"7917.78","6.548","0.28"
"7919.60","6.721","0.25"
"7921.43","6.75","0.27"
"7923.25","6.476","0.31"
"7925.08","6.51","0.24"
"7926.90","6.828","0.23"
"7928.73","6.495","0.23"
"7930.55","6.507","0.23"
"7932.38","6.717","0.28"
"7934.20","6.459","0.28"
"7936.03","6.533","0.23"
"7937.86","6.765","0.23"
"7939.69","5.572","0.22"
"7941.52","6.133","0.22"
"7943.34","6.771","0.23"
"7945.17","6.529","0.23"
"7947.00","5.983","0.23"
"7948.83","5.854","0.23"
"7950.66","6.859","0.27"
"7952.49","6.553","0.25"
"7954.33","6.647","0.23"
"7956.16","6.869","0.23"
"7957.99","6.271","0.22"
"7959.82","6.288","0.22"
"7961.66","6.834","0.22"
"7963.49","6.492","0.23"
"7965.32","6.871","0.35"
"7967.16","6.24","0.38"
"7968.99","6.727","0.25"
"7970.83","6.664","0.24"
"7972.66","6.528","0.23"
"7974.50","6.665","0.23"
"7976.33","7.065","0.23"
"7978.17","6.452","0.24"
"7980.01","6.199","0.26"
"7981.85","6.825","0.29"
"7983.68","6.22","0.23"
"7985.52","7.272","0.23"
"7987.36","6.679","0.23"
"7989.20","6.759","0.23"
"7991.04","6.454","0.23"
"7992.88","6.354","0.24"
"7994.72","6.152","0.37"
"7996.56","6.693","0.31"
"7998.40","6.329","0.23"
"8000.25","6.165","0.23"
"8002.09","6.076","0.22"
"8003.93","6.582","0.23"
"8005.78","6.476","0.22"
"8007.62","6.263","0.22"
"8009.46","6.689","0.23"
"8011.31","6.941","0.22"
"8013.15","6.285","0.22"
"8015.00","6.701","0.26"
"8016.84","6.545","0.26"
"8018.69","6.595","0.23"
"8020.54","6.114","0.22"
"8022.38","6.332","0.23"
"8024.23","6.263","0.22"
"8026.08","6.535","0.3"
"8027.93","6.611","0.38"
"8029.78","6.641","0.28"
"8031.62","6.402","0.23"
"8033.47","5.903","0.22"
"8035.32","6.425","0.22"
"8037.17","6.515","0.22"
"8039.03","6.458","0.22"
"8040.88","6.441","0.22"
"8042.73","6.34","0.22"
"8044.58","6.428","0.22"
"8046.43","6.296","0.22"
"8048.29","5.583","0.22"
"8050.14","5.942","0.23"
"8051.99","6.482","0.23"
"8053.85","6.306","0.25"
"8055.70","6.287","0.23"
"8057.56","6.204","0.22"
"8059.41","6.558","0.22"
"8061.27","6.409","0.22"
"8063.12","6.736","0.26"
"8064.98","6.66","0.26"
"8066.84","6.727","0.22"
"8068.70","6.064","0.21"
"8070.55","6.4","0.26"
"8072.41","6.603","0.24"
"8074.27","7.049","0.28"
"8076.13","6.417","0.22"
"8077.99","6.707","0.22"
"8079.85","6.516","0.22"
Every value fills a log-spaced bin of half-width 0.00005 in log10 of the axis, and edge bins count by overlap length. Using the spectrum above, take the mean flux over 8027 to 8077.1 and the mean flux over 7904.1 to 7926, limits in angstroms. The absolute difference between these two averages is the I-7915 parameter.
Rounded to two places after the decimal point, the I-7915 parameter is 0.26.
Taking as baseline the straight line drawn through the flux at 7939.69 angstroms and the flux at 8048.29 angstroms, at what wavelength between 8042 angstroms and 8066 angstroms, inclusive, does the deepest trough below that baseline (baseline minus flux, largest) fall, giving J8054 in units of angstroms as 8048.29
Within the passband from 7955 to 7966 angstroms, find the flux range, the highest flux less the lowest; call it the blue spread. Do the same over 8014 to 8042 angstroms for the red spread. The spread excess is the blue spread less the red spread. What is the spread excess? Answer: -0.2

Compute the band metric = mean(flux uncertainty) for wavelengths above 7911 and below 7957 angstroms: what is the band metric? 0.256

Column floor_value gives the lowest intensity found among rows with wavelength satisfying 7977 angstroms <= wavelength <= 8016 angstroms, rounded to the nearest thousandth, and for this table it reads 6.076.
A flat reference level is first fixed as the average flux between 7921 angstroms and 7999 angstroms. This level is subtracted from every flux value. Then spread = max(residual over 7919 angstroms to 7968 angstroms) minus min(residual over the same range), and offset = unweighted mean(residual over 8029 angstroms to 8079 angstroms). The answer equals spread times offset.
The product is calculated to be -0.16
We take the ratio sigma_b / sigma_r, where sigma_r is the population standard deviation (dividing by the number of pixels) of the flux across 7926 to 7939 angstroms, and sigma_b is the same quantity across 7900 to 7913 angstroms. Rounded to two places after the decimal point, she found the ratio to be 2.15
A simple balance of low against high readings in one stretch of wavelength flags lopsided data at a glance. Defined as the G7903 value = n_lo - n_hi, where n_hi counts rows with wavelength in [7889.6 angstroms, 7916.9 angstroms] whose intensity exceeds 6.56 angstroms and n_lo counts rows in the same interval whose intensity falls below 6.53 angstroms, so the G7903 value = -3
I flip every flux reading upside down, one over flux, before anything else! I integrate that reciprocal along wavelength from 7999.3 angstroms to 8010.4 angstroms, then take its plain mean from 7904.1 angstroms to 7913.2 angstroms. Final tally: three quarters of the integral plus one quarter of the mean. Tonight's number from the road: 1.34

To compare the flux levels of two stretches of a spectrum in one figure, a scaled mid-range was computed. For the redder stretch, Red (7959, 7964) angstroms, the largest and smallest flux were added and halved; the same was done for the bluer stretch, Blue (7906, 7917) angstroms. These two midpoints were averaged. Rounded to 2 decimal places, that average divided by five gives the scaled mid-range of 1.32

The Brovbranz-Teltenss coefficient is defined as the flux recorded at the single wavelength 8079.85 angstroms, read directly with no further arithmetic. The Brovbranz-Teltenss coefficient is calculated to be 6.516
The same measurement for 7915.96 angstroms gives 6.285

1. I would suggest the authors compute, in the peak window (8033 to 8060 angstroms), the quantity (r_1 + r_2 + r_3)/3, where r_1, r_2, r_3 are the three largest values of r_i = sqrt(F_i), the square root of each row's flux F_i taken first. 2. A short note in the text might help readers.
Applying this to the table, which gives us 2.55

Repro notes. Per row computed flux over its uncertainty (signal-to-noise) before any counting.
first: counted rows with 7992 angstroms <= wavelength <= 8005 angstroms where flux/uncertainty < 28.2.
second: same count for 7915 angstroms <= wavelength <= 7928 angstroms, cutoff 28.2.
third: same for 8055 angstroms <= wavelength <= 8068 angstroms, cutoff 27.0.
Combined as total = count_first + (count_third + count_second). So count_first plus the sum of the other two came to 14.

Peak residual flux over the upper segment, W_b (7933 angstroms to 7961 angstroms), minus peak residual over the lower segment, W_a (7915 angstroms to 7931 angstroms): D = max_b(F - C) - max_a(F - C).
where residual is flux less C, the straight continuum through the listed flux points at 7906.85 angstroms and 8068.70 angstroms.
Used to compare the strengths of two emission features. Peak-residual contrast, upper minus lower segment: 0.2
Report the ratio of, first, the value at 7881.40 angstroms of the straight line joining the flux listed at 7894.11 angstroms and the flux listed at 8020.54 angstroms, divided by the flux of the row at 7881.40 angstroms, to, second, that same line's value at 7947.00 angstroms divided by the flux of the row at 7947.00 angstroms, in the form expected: 0.97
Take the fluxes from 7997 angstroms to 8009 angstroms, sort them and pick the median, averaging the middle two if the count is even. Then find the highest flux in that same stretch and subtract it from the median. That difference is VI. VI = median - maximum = -0.29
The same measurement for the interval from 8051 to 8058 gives -0.19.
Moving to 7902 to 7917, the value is -0.41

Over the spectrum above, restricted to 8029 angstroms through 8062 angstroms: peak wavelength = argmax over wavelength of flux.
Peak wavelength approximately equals 8029.78 angstroms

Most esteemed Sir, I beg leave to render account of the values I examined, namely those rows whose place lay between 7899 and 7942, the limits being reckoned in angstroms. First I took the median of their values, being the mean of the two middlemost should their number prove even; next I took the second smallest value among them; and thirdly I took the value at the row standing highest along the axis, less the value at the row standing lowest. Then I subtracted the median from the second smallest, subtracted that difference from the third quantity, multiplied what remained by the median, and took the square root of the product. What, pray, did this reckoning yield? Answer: 1.62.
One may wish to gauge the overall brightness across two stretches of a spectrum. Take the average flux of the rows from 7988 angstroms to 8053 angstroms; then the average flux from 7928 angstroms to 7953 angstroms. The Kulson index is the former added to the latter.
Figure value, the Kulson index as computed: 12.8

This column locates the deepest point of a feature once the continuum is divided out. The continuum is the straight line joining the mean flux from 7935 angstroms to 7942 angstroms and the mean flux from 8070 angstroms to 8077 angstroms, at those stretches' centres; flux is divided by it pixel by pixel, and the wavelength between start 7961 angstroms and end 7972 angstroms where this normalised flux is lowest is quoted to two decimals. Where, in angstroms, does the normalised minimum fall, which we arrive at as 7967.16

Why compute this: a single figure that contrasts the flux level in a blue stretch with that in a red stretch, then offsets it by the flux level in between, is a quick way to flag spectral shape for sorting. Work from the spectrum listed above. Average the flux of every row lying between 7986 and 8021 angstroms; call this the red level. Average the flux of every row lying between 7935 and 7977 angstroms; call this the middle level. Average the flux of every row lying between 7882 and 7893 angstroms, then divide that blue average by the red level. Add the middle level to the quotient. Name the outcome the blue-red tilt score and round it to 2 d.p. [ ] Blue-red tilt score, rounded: 7.51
